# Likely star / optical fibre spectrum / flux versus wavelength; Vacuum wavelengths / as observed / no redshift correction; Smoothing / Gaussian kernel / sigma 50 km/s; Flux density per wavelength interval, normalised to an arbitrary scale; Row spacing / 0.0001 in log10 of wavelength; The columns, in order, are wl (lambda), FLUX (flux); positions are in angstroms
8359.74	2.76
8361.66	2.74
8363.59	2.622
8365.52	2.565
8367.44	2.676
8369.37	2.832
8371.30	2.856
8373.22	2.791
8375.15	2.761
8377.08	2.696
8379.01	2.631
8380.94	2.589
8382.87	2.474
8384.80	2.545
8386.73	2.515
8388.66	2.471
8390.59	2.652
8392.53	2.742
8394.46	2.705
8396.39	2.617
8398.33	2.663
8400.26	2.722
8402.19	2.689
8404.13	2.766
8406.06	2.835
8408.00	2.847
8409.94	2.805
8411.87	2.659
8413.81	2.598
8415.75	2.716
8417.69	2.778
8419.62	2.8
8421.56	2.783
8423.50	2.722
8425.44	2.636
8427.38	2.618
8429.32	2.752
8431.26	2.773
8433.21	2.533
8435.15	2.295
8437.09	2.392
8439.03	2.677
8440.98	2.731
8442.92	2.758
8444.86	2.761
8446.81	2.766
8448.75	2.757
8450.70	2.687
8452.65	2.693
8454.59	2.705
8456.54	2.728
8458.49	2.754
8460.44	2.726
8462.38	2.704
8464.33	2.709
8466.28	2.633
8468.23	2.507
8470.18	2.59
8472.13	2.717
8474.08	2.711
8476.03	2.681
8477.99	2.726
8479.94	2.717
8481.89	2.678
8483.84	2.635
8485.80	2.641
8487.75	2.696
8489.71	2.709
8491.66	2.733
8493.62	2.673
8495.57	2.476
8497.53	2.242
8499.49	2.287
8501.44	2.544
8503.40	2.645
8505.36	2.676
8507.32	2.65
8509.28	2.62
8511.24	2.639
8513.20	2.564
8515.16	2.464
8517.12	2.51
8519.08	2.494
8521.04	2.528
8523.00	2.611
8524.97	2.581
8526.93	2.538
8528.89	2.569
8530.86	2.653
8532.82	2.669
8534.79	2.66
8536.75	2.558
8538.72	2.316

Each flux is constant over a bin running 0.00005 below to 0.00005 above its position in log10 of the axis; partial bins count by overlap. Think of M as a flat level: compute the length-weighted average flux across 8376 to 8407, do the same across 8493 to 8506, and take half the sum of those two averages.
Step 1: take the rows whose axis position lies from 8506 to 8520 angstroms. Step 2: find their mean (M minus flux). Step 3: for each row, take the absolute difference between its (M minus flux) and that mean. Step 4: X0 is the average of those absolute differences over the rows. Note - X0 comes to 0.063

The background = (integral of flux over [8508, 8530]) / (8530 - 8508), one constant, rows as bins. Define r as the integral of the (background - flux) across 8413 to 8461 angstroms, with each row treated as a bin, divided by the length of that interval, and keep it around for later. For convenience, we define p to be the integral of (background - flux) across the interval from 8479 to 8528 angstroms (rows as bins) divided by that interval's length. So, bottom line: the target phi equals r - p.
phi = -0.10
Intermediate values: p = -0.024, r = -0.13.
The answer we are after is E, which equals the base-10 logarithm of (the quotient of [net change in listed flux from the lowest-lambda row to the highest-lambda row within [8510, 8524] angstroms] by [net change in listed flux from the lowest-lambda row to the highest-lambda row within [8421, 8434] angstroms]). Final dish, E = -1.0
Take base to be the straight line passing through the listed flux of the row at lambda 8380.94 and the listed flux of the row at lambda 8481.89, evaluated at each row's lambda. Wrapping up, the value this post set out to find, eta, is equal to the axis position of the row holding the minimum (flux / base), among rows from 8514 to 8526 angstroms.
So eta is 8515.16 angstroms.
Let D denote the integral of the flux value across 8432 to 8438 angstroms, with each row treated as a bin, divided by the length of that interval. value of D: 2.42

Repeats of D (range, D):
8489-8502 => 2.52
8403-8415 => 2.75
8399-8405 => 2.72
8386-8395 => 2.61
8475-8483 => 2.70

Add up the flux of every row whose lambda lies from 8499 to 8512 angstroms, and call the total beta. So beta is 18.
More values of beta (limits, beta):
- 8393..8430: 52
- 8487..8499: 16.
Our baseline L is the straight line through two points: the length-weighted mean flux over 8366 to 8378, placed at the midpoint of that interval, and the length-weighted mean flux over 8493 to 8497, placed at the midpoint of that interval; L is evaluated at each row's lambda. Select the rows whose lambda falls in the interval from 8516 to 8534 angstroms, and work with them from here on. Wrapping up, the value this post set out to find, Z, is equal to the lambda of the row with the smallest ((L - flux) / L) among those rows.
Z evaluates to 8532.82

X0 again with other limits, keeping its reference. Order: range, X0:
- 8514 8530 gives 0.038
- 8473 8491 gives 0.026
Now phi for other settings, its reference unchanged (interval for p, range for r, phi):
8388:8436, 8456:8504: 0.06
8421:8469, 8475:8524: 0.08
